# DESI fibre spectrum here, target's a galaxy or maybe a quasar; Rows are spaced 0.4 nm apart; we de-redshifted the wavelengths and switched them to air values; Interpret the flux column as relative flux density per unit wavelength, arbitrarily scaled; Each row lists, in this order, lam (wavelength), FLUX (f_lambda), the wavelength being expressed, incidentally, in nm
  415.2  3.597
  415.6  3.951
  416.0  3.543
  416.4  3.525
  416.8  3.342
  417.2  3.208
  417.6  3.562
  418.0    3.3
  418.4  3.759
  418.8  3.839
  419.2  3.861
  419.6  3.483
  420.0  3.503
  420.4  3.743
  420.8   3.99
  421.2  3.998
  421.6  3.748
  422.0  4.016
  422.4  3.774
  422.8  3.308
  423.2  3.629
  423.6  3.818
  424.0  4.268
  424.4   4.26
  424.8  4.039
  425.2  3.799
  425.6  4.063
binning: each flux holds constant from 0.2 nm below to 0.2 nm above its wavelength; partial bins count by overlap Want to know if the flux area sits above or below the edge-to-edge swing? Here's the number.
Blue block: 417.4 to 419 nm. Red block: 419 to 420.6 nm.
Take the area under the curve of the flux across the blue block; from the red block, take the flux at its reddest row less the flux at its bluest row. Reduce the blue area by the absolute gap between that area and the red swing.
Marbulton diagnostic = -0.12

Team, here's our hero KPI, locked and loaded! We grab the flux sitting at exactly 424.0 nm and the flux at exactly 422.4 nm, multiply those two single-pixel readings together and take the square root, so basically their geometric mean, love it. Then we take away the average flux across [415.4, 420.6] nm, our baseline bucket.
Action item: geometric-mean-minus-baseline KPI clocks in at 0.43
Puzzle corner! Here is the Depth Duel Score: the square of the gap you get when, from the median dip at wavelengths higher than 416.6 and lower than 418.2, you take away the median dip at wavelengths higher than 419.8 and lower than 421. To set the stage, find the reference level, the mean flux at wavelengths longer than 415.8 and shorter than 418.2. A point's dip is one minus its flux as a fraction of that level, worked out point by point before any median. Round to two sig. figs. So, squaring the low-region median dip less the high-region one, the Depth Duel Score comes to 0.015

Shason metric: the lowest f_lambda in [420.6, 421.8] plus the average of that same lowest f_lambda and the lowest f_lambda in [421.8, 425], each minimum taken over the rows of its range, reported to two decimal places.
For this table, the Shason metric 7.28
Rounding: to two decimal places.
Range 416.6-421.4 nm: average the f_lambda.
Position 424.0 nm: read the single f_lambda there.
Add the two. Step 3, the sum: 7.90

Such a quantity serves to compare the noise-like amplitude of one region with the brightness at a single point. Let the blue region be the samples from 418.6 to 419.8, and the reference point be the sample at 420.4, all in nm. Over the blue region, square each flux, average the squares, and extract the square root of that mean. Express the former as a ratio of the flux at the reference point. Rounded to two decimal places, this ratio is 1.00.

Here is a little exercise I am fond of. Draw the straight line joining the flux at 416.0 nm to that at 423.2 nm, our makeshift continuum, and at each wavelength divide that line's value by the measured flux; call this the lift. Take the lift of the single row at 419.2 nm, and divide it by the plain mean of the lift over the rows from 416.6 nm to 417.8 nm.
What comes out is 0.88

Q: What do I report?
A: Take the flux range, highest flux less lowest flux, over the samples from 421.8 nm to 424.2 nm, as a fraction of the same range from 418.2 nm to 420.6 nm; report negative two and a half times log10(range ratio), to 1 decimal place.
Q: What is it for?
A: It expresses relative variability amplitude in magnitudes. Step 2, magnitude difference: -1.0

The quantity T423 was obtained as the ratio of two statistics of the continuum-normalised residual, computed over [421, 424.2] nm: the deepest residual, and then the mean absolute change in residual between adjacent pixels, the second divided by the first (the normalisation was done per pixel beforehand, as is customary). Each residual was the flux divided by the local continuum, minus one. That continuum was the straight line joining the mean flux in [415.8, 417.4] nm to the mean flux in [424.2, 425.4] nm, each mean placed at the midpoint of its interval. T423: -0.54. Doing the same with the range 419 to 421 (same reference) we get -1.30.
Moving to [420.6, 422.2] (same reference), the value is -4.58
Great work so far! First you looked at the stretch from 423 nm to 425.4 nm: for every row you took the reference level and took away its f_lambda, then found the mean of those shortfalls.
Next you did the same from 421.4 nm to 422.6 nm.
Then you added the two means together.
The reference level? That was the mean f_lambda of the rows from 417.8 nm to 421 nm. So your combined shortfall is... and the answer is -0.45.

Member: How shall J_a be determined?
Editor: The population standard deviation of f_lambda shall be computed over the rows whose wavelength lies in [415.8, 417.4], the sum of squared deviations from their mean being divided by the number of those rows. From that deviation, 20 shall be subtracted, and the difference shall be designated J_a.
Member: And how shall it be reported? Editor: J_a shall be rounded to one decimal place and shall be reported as -19.9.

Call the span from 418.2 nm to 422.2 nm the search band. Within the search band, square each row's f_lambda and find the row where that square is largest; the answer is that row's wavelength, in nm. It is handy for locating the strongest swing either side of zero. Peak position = 422.0 nm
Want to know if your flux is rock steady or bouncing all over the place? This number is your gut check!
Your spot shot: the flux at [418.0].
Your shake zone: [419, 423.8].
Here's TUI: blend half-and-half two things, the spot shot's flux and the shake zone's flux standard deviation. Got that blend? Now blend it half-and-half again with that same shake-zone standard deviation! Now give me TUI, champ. 0.99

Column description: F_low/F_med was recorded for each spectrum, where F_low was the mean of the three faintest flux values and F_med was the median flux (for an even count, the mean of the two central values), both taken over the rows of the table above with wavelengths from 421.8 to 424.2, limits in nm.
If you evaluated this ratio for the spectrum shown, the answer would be 0.941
